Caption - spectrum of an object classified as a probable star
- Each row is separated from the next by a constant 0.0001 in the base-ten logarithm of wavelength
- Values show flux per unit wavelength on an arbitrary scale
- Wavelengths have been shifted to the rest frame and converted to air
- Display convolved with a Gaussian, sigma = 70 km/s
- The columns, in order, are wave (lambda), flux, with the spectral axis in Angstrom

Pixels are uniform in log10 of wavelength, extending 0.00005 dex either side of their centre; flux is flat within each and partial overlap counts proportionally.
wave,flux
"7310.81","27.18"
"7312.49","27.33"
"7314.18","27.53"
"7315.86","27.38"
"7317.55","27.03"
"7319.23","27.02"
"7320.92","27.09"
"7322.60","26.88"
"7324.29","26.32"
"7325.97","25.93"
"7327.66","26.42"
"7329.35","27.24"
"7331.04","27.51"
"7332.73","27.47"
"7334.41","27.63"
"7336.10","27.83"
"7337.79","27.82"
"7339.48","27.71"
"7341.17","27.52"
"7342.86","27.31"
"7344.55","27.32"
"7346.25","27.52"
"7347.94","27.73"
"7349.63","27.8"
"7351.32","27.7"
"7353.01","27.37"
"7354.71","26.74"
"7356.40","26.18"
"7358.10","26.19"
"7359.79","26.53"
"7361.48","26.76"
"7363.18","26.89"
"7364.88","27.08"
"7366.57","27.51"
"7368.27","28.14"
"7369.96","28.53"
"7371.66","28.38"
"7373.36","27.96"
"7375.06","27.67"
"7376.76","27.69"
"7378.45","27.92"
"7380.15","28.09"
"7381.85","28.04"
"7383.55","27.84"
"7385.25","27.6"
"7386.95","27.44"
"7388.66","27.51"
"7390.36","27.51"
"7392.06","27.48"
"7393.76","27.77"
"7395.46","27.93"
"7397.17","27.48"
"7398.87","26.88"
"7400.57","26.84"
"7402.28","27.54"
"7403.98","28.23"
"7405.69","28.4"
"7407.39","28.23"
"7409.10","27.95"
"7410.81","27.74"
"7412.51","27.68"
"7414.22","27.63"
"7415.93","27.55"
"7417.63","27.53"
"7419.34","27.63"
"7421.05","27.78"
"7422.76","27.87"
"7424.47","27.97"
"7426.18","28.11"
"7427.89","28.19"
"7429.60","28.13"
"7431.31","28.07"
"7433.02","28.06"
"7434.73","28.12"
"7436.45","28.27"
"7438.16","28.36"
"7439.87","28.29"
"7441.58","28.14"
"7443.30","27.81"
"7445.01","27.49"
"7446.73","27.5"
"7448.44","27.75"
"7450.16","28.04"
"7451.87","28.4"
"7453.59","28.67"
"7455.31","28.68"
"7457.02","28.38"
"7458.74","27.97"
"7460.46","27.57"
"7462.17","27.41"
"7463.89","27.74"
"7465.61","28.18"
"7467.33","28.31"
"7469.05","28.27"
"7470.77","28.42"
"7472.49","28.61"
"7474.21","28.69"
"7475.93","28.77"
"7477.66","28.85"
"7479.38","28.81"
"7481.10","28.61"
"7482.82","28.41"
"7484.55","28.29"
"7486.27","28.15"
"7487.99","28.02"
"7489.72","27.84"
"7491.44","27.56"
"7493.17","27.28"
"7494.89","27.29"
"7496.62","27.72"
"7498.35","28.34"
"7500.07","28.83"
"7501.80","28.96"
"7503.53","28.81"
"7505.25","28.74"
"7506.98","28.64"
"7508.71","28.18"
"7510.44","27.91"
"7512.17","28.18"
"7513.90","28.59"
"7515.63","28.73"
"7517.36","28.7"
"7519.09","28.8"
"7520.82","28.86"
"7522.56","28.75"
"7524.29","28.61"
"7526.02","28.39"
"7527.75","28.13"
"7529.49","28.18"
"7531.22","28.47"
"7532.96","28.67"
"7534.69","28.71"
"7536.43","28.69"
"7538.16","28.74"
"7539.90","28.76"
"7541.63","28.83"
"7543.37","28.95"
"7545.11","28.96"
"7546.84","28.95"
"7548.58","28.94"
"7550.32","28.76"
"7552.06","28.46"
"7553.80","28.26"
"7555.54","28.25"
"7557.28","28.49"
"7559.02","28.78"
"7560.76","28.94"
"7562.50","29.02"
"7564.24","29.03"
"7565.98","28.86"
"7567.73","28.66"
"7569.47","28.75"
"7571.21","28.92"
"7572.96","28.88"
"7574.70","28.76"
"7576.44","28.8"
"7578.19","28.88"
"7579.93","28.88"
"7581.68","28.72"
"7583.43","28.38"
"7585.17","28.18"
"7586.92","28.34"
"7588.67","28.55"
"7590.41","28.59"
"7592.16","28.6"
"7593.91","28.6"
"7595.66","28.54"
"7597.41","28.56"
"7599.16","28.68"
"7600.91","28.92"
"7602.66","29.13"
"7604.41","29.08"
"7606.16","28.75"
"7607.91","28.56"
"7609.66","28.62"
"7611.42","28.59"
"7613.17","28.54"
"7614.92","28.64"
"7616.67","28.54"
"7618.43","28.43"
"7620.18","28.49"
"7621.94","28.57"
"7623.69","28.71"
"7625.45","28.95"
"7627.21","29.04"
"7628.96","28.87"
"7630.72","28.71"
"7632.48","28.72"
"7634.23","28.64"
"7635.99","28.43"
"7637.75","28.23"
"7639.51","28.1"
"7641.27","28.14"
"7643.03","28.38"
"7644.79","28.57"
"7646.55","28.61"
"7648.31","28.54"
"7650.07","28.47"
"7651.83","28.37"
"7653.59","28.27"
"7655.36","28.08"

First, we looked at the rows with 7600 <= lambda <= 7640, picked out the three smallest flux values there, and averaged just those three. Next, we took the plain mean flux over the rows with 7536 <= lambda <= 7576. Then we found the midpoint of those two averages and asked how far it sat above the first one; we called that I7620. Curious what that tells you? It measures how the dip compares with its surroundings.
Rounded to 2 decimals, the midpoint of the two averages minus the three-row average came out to 0.26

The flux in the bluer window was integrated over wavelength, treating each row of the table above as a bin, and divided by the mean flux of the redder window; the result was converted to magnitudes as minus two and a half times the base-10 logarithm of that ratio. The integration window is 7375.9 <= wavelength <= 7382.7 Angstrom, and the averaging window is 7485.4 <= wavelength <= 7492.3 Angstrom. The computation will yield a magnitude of -2.08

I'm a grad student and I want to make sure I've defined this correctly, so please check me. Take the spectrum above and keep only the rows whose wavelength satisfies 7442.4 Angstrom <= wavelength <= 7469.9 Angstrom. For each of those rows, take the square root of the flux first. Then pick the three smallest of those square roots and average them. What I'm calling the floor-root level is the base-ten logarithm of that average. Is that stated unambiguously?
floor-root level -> 0.719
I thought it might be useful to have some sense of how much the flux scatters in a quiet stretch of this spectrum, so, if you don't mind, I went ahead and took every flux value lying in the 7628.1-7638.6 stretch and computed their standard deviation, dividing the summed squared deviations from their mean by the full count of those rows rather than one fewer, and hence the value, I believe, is 0.21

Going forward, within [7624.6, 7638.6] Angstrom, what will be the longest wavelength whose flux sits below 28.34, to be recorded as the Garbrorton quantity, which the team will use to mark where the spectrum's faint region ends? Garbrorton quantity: 7637.75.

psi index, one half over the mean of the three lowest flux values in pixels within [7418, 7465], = 0.0182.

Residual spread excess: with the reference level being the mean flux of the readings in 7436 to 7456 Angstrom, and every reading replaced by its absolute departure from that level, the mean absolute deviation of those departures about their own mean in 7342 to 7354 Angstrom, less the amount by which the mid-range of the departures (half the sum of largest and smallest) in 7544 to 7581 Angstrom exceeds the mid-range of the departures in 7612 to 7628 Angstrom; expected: 0.27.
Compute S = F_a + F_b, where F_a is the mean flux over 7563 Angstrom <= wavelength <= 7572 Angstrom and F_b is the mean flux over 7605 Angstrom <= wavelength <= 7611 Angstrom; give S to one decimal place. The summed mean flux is 57.5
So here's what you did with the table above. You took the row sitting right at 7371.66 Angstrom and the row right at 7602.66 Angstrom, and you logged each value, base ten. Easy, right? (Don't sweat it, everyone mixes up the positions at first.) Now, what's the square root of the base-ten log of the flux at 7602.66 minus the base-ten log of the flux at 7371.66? 0.106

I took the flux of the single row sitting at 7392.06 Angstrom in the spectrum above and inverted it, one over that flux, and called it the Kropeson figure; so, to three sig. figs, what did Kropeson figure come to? 0.0364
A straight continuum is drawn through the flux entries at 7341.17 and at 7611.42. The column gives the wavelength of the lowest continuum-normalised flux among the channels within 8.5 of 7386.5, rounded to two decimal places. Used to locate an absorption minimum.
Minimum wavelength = 7386.95 Angstrom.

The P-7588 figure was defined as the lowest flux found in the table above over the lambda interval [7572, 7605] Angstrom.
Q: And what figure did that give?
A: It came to 28.18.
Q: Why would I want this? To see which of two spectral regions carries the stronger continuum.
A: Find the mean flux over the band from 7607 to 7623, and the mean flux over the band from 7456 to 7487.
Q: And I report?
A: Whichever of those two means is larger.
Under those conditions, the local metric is 28.6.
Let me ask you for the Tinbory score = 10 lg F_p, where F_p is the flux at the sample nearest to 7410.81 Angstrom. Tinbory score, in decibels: 14.4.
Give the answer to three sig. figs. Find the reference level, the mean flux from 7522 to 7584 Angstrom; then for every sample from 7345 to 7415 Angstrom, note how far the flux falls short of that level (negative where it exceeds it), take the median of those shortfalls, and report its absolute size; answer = 1.03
